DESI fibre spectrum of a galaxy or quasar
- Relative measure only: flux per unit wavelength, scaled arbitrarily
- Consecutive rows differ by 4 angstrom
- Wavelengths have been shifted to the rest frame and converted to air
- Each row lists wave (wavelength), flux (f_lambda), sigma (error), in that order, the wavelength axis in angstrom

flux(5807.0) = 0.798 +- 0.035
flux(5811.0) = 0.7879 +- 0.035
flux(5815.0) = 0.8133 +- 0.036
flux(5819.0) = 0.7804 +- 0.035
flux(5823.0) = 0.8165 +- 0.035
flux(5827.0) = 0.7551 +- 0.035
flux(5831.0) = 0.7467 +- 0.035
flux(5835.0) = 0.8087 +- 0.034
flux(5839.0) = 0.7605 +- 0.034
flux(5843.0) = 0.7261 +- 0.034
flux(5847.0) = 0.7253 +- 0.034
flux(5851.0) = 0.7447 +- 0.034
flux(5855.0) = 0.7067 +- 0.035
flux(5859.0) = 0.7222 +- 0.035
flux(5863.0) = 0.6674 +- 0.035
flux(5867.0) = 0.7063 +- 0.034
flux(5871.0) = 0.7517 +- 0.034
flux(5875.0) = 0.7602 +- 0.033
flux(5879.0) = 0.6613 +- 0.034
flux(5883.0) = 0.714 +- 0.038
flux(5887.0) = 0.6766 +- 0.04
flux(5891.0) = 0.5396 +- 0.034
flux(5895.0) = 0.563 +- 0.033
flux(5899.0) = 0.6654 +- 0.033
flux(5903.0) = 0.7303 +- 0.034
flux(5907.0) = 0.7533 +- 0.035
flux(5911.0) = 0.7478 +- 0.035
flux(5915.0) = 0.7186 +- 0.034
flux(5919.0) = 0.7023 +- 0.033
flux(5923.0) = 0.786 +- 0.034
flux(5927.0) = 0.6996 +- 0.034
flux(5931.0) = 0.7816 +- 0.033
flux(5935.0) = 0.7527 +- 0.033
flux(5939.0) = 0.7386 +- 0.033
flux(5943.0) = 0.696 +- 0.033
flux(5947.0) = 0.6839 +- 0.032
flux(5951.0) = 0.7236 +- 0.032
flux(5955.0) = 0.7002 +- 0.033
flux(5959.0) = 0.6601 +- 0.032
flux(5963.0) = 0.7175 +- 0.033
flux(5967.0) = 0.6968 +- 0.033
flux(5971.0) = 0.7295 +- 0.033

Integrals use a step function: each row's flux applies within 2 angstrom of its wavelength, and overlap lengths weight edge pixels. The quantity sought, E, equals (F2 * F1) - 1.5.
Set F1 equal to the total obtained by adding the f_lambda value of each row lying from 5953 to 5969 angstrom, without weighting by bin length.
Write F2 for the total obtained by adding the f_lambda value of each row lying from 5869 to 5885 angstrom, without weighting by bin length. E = 6.5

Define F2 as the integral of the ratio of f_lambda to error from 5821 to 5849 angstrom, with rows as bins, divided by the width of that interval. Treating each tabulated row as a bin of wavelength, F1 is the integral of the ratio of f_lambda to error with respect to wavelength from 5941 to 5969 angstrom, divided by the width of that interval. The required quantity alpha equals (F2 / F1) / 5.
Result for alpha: 0.21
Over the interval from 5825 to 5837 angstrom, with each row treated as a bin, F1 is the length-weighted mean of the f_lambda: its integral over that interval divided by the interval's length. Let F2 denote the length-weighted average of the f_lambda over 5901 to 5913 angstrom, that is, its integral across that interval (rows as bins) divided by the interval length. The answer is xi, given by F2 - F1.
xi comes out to -0.03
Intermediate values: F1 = 0.770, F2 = 0.744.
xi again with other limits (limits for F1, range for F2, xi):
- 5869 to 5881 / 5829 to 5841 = 0.05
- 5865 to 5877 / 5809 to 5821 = 0.05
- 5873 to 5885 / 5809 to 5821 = 0.08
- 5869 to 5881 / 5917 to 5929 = 0.00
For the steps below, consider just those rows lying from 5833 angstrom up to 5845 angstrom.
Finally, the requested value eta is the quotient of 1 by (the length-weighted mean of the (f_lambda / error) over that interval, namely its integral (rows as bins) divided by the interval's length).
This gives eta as 0.044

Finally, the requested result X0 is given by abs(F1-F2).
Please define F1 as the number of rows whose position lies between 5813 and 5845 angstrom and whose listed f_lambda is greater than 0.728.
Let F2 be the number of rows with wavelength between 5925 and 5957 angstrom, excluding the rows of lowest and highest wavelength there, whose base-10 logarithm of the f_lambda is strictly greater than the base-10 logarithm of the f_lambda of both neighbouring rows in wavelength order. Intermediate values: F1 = 7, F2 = 2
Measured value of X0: 5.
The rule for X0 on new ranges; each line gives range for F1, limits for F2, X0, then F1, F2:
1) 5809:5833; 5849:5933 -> 1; 6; 5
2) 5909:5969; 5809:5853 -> 2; 5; 3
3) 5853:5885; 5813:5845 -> 0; 2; 2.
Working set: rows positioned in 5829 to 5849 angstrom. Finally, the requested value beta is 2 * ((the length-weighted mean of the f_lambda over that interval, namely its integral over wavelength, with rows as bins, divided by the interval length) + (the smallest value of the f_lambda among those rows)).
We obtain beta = 2.96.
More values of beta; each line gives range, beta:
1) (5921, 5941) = 2.90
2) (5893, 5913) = 2.51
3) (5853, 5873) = 2.76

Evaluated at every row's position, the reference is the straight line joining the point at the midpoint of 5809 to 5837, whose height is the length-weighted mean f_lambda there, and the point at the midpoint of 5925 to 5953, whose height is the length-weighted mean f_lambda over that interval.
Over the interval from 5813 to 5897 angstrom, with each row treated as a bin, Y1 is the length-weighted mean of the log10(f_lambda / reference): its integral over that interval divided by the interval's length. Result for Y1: -0.030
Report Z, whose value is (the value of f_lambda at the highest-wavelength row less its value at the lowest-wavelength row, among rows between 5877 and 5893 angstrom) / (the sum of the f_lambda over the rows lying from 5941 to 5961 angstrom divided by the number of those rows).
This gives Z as -0.18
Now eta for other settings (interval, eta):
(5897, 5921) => 0.047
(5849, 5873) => 0.048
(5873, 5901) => 0.053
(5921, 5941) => 0.044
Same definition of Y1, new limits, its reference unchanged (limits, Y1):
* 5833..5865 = -0.024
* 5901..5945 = 0.002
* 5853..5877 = -0.027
